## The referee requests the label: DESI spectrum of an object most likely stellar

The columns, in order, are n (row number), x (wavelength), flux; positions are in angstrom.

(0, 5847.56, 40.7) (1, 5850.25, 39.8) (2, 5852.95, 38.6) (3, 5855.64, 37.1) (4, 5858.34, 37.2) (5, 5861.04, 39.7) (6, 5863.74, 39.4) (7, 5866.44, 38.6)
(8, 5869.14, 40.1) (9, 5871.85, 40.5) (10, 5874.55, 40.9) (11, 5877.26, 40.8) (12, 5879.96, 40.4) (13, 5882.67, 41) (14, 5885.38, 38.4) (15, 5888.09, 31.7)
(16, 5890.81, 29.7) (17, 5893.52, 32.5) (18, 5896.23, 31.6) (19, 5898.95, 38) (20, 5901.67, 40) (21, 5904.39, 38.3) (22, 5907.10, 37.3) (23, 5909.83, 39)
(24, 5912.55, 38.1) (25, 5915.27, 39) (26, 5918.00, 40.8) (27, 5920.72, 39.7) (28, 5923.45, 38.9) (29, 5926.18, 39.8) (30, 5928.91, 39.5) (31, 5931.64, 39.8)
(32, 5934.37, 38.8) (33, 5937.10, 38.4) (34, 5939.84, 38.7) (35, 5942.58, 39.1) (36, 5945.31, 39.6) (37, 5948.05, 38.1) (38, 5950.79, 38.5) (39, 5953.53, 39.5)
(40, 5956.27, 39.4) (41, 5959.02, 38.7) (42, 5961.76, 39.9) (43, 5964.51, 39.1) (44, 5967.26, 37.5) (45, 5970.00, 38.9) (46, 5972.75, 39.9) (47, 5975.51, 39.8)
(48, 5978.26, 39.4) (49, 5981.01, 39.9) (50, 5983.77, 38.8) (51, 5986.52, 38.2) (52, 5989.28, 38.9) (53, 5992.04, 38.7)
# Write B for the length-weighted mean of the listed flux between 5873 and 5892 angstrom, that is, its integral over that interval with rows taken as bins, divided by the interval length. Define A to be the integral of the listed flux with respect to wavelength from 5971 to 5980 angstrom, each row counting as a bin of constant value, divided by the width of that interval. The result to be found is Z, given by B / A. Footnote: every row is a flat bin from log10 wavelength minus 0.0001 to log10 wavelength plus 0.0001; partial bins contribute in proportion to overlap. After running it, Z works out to 0.95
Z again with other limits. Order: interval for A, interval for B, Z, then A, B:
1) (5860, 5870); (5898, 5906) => 0.98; 39.4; 38.8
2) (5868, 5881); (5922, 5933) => 0.97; 40.6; 39.5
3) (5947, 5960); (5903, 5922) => 1.00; 38.9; 38.9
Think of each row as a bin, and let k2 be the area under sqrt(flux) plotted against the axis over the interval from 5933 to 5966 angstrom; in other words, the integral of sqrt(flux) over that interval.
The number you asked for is 206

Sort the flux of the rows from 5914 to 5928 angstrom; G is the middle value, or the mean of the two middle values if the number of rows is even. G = 39.7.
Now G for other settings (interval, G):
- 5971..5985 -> 39.8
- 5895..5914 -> 38.1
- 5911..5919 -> 39.0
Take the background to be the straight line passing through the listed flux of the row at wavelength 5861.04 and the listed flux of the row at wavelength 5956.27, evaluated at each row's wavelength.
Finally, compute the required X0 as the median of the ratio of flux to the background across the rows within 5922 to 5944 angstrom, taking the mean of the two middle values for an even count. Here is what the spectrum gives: 0.99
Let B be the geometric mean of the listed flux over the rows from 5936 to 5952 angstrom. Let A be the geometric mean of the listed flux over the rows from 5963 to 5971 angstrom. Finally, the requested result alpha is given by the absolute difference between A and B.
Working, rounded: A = 38.5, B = 38.7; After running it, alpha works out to 0.24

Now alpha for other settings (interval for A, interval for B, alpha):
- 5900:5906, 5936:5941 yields 0.59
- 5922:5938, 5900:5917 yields 0.59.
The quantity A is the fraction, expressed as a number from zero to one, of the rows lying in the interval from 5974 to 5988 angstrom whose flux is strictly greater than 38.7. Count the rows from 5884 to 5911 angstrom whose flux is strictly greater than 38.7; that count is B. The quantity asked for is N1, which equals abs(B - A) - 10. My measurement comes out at -8.8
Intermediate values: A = 0.8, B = 2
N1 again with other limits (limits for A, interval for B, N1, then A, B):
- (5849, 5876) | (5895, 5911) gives -8.6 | 0.6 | 2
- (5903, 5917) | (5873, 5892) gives -6.4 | 0.4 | 4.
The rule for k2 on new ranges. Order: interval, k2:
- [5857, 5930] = 451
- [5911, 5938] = 169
